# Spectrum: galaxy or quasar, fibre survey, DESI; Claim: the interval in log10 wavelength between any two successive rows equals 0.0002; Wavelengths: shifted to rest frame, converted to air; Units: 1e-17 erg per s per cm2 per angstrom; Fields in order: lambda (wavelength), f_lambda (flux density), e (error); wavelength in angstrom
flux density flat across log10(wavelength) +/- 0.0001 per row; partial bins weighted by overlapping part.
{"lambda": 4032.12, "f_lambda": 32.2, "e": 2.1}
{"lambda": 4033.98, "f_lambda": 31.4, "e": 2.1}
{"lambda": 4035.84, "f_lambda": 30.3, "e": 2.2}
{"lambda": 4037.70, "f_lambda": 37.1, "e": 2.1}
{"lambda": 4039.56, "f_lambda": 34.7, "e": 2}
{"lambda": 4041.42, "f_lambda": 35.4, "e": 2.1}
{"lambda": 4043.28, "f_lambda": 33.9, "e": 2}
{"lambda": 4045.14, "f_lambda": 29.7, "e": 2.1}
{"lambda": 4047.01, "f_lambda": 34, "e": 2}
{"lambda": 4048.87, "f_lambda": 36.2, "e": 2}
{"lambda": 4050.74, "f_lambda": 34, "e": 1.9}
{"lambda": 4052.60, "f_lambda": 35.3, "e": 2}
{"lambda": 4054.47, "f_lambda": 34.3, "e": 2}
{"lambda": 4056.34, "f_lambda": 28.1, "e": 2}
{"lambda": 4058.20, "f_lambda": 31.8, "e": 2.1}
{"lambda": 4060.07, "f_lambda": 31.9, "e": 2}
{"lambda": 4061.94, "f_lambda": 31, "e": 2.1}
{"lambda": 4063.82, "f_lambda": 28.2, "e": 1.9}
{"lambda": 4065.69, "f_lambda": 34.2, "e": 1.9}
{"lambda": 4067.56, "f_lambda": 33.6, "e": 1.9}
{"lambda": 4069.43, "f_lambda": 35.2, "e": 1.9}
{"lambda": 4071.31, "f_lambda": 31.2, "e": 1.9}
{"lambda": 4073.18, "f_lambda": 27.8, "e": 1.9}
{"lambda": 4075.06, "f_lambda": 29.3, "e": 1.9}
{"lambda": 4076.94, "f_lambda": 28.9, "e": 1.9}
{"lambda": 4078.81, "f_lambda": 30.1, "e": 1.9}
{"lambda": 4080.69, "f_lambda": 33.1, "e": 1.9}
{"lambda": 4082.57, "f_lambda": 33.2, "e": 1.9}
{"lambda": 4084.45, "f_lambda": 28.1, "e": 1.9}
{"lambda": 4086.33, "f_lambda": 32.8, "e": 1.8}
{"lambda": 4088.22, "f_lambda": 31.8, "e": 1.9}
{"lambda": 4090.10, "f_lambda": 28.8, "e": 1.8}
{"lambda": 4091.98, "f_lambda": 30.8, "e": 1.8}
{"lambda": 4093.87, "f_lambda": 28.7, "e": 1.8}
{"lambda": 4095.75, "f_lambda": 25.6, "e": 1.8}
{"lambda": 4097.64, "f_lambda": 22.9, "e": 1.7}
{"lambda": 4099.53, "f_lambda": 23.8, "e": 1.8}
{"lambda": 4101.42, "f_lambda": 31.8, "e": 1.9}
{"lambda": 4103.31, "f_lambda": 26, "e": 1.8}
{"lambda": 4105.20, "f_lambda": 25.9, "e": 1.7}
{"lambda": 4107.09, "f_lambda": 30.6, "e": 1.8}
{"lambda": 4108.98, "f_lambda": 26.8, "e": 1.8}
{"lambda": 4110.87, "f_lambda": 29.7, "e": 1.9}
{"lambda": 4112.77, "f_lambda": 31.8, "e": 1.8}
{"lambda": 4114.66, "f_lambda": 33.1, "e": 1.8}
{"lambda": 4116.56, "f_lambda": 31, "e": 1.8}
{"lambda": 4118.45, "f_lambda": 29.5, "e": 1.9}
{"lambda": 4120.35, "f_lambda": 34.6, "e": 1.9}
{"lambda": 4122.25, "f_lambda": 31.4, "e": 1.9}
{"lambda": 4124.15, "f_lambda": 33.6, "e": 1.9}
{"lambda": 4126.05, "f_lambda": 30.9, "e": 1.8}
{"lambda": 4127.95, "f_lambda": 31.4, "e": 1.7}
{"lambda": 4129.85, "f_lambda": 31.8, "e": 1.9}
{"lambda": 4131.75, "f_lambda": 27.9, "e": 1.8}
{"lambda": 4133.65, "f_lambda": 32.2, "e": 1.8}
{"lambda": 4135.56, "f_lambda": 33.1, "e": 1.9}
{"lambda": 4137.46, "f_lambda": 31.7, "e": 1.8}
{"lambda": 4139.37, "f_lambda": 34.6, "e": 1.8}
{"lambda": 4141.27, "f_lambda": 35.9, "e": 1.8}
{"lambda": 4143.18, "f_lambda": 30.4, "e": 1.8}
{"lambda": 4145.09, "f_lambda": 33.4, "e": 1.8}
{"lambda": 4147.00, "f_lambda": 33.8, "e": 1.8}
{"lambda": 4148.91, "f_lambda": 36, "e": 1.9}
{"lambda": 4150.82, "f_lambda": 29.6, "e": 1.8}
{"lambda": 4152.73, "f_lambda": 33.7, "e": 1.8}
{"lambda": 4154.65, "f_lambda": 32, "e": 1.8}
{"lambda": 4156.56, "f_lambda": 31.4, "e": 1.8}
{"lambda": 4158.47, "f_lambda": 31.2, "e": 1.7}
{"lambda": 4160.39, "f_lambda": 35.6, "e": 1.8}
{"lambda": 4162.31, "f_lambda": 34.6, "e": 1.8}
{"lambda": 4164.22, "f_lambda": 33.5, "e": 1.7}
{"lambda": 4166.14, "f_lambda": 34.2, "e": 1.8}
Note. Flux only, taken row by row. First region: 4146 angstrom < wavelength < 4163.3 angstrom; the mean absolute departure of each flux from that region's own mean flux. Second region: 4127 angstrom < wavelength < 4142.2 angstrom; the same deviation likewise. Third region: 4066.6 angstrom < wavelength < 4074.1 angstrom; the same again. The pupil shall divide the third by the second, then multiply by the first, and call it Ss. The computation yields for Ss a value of 2.7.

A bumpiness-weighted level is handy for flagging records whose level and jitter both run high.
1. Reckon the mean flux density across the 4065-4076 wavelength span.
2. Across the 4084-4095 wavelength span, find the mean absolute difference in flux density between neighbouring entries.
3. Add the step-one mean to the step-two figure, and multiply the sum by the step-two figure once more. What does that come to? 88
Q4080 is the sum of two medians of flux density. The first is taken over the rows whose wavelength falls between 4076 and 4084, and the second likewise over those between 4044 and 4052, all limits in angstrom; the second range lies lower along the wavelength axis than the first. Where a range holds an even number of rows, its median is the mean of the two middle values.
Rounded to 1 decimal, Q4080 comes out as 65.6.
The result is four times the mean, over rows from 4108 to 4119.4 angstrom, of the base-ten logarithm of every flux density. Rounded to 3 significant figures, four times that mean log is 5.92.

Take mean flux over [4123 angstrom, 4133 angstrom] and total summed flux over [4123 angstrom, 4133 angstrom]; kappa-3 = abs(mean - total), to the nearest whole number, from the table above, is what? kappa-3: 124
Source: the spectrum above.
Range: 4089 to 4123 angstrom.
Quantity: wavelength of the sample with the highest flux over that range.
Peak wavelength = 4120.35 angstrom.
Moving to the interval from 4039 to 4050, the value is 4048.87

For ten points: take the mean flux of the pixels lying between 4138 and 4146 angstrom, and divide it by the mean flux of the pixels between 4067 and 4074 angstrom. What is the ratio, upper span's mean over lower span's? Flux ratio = 1.05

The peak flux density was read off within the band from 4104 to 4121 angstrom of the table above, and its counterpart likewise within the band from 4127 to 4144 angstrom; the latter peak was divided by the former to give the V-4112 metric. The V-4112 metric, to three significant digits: 1.04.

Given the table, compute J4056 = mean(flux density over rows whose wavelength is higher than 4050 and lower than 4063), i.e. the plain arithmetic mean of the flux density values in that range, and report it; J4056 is 32.3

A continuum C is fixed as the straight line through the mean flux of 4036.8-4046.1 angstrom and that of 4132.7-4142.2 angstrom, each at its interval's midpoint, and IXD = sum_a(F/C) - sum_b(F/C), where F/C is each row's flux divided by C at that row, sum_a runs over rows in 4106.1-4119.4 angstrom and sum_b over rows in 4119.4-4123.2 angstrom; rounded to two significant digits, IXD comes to 4.3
